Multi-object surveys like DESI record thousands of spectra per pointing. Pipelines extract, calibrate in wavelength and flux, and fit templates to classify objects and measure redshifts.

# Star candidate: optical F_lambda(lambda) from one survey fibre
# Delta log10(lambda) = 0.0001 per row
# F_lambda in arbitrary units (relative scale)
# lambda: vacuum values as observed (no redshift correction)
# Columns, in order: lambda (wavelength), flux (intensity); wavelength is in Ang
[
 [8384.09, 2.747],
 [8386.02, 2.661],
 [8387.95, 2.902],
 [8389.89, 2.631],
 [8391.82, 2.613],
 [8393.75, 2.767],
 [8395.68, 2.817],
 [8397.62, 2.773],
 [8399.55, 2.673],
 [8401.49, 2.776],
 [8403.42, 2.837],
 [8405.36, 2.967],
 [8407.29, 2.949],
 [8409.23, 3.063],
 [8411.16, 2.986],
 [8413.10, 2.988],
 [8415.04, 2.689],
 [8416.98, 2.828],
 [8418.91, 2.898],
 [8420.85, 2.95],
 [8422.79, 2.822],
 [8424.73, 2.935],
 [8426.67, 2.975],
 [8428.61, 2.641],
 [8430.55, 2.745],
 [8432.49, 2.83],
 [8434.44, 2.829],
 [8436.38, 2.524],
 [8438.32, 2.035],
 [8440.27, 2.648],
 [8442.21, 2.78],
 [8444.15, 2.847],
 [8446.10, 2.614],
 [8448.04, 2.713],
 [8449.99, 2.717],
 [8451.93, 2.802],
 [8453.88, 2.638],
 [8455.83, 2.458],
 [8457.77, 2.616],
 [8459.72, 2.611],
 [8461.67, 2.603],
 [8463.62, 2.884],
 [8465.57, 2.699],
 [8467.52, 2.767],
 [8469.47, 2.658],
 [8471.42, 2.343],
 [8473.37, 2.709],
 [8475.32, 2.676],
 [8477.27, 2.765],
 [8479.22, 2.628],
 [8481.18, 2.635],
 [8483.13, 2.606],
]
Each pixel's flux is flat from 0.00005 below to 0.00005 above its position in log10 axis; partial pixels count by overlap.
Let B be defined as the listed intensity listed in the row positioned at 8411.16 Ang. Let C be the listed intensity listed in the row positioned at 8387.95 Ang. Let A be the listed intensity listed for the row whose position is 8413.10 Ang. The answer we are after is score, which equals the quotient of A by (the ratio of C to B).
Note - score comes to 3.07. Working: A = 2.988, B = 2.986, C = 2.902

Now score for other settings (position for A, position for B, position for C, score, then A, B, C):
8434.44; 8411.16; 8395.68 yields 3.00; 2.829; 2.986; 2.817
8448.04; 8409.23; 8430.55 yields 3.03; 2.713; 3.063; 2.745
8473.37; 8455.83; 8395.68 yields 2.36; 2.709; 2.458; 2.817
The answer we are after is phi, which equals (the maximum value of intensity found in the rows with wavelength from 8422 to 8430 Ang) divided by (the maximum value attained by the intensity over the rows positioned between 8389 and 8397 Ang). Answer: 1.06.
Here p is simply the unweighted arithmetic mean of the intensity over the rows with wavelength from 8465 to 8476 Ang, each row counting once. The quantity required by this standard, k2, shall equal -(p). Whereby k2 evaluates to -2.64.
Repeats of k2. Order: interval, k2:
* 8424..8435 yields -2.83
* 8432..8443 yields -2.61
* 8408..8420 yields -2.91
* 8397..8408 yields -2.83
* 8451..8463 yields -2.62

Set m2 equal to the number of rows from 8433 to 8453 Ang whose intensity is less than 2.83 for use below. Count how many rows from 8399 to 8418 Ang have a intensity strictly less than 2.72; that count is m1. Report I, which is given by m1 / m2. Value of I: 0.2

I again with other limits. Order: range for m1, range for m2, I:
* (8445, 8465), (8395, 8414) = 2.0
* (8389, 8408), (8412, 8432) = 0.6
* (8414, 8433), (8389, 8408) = 0.3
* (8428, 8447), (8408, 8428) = 1.7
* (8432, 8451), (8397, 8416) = 1.5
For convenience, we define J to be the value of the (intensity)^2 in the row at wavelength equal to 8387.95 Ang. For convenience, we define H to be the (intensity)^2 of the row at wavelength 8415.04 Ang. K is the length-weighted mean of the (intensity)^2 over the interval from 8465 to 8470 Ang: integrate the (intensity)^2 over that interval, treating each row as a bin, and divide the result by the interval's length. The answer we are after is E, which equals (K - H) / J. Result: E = 0.02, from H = 7.2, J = 8.42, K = 7.4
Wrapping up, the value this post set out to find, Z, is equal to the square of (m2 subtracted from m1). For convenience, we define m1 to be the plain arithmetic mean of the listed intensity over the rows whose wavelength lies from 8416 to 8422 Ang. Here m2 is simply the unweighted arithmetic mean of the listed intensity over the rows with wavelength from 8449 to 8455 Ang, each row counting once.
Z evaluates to 0.030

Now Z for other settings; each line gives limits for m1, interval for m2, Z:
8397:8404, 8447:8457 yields 0.010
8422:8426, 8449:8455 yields 0.025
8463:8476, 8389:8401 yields 0.001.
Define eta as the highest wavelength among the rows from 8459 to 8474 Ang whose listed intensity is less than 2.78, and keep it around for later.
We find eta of 8473.37 Ang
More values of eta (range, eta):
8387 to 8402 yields 8401.49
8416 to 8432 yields 8430.55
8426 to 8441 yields 8440.27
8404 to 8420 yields 8415.04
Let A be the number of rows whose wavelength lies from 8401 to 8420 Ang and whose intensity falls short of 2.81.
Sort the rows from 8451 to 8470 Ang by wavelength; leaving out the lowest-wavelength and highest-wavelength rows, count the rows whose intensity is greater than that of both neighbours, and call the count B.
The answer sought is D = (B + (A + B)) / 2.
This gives 4.0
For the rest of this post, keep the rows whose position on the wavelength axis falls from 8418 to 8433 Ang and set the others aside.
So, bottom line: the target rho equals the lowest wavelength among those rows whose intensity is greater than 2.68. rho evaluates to 8418.91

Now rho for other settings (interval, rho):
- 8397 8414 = 8397.62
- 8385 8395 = 8387.95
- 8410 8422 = 8411.16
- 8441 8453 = 8442.21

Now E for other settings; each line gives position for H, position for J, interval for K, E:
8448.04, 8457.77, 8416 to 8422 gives 0.15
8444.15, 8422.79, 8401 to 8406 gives 0.01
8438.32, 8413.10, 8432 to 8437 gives 0.37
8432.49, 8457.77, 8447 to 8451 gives -0.09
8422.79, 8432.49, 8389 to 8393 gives -0.13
